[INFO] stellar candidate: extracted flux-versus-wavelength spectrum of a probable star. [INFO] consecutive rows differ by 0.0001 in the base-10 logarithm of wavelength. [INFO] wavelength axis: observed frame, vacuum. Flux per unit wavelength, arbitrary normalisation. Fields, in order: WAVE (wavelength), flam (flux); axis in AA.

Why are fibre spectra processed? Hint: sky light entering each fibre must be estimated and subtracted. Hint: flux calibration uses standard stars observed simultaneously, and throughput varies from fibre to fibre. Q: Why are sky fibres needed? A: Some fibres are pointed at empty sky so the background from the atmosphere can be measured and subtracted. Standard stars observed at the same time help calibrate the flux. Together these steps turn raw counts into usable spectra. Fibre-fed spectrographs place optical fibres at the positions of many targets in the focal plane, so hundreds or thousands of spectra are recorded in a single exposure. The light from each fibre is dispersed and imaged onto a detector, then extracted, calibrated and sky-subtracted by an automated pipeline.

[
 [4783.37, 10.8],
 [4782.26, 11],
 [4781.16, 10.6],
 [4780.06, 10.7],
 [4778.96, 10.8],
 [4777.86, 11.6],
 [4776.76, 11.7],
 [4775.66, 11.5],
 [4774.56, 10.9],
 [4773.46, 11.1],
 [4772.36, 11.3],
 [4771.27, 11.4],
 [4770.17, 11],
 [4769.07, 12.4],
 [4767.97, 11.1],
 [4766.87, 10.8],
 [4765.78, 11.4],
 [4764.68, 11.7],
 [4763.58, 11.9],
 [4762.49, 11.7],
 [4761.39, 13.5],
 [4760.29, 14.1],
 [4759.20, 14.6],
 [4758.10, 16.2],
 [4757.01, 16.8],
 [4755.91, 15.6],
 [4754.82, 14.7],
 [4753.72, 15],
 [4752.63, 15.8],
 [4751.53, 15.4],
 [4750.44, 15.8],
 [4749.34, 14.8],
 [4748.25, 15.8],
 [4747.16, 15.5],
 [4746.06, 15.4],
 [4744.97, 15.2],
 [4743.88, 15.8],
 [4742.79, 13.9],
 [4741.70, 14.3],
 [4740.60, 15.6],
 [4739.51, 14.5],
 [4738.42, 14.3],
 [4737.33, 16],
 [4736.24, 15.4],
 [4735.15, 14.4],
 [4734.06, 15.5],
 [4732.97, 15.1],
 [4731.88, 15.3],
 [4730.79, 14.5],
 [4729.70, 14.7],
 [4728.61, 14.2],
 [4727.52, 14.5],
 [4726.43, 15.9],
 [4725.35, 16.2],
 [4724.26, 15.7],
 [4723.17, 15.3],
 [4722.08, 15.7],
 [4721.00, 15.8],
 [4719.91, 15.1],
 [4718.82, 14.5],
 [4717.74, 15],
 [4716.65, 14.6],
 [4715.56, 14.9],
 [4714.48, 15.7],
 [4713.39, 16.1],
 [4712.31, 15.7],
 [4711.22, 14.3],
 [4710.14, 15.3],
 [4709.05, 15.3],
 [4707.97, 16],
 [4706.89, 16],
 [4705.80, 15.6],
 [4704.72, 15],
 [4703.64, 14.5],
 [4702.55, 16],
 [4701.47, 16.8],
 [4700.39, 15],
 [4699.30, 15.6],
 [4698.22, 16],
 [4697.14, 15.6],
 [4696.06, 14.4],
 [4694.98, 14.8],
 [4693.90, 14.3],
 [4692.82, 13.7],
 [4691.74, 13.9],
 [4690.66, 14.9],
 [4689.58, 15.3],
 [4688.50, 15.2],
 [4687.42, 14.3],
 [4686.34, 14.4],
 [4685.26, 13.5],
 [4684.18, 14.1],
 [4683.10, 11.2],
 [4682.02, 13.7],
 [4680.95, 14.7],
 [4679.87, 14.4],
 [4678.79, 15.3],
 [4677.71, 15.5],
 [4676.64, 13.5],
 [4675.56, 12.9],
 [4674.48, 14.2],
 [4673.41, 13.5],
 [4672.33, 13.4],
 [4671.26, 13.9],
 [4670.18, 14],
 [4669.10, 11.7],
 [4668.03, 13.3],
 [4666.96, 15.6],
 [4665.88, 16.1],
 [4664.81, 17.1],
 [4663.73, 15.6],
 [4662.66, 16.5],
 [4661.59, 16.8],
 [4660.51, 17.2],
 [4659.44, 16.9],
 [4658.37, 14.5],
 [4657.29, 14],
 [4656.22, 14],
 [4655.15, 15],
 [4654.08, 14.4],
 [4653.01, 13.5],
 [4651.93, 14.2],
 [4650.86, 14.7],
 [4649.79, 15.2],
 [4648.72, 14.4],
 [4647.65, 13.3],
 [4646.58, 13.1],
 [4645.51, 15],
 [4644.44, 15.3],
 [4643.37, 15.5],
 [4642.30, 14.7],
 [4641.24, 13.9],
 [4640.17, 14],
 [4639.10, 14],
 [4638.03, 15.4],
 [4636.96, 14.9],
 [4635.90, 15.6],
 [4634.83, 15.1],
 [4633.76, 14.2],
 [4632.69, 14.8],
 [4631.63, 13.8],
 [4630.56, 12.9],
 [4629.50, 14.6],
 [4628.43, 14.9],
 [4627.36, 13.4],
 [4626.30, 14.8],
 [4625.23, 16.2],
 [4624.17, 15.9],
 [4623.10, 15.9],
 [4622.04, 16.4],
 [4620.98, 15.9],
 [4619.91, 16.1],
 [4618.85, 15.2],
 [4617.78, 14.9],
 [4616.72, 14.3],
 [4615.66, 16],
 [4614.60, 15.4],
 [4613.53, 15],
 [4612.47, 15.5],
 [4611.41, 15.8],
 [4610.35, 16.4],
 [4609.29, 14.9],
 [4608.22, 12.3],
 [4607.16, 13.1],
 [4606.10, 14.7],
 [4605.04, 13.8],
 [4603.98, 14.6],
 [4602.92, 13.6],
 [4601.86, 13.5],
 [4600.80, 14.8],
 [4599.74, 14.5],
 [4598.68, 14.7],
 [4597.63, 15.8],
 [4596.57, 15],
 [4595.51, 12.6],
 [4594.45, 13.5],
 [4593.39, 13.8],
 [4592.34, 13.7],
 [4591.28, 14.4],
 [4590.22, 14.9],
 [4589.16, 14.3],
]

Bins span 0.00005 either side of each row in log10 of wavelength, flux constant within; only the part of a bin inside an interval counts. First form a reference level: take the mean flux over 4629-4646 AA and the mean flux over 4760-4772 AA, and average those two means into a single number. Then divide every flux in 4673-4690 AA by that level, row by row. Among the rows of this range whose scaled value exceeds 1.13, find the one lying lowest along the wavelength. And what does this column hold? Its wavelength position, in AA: 4677.71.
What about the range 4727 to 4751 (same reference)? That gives 4731.88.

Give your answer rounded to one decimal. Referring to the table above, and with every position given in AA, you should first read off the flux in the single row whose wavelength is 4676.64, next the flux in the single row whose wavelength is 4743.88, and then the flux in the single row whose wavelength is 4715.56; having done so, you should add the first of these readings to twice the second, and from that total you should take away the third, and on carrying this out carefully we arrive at 30.2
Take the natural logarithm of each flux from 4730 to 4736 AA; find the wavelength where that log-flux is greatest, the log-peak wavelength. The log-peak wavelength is 4734.06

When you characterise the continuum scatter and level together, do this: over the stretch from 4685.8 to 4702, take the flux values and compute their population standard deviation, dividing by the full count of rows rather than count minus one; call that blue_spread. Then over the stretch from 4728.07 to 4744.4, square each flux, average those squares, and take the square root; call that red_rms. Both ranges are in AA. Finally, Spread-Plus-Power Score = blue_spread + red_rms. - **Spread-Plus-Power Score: 15.7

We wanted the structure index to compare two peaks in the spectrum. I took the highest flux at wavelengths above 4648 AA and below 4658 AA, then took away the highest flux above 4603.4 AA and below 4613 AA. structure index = -1.2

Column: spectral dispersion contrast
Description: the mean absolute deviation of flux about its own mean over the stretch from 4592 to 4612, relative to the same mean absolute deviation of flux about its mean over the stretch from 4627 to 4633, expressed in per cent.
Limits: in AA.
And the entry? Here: 128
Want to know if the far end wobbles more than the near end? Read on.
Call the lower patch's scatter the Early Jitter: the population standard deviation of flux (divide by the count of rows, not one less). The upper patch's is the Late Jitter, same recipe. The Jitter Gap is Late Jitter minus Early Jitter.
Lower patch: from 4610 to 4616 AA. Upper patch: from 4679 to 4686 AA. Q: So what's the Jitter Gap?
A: 0.7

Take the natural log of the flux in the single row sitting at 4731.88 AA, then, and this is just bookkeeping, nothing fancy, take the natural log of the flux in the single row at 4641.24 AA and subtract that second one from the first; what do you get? 0.10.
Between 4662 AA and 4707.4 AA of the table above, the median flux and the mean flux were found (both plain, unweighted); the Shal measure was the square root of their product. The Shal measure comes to 14.6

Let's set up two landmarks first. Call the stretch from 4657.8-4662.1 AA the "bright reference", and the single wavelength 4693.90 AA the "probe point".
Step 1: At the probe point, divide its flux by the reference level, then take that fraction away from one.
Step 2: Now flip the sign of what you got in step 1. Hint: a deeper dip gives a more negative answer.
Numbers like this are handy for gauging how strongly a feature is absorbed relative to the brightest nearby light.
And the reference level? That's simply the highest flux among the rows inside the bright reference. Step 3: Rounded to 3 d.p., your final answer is -0.169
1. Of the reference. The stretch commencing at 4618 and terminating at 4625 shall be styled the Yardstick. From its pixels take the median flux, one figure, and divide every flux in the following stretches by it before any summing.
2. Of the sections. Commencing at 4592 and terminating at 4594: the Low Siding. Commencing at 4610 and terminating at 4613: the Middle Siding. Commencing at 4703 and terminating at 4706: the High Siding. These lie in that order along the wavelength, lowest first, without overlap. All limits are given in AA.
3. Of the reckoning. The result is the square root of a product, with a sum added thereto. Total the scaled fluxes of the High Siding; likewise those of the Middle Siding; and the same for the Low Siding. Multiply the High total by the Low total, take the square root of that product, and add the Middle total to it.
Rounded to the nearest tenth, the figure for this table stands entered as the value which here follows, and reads 5.2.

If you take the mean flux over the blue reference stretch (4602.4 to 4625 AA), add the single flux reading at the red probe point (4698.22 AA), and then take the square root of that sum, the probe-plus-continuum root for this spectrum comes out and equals 5.57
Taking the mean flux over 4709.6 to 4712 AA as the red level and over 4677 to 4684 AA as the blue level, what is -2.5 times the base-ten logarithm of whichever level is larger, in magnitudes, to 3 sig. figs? -2.93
